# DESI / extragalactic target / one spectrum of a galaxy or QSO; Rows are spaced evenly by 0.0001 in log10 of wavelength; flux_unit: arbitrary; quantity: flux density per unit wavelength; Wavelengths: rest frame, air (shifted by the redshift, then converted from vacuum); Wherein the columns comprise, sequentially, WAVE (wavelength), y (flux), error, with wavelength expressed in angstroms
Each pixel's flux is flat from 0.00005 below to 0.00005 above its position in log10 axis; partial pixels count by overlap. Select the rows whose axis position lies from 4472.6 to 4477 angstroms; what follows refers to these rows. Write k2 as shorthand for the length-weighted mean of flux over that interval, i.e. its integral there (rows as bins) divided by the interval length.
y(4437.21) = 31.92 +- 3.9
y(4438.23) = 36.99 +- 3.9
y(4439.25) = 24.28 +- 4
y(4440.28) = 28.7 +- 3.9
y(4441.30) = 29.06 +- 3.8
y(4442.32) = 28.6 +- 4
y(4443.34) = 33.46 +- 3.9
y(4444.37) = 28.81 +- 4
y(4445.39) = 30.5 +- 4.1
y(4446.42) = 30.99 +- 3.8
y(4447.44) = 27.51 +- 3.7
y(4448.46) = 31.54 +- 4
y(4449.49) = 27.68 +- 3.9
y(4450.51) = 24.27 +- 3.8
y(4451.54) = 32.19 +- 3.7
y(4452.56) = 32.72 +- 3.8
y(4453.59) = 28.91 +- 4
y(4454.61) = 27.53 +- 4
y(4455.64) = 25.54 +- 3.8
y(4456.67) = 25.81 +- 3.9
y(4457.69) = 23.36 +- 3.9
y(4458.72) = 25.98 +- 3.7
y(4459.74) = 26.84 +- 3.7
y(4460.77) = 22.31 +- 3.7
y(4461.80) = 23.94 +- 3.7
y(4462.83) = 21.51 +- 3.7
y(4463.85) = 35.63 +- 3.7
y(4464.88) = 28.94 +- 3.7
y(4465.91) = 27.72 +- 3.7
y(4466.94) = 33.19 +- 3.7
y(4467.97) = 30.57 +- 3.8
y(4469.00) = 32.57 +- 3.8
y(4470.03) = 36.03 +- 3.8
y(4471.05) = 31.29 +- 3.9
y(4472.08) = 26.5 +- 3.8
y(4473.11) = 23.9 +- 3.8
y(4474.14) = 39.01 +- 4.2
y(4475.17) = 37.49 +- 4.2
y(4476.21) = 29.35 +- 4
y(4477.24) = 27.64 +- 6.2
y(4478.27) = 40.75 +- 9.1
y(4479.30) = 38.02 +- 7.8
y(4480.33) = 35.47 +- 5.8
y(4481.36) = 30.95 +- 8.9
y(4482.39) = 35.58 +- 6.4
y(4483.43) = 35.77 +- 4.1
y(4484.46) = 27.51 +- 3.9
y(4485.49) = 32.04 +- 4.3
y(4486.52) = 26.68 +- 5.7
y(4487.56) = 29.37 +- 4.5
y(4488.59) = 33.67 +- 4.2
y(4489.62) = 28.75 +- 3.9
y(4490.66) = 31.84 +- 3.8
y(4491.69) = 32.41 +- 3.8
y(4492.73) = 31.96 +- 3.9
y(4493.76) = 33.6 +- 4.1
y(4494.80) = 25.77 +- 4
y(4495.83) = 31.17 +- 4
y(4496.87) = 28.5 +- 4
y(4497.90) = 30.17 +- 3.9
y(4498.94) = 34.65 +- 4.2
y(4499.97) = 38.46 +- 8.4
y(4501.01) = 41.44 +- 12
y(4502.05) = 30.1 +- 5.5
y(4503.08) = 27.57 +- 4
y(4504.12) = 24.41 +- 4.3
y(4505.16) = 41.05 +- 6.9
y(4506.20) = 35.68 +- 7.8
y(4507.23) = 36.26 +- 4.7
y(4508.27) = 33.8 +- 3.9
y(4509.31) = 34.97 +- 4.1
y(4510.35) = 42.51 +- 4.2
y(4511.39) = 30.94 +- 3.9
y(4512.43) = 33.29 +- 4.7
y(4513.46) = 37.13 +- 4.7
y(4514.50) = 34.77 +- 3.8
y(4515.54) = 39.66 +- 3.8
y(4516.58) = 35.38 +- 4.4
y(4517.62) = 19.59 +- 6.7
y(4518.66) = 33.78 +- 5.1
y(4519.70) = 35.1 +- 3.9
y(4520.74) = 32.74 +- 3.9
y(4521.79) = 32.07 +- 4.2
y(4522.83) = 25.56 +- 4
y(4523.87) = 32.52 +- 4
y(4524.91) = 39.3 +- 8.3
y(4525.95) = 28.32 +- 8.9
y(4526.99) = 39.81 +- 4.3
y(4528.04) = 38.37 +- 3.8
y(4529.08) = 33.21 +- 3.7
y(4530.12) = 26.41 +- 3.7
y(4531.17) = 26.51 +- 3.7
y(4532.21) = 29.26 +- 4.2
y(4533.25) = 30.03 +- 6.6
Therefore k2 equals 32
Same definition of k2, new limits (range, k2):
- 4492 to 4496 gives 31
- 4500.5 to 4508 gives 34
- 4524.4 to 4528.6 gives 36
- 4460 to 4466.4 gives 27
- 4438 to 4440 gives 29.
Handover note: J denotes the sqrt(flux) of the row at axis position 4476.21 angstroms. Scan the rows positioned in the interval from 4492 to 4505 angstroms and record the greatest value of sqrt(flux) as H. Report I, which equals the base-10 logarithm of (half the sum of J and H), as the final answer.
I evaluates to 0.773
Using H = 6.4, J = 5.4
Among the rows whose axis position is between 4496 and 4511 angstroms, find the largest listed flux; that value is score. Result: 42.51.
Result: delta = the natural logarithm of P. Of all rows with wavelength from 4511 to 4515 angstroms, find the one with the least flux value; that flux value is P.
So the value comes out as 3.43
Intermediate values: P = 30.94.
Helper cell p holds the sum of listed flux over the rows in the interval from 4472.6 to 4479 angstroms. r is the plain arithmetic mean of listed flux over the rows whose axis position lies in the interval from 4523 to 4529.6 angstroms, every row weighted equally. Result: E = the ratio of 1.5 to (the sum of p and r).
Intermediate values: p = 198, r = 35.3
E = 0.006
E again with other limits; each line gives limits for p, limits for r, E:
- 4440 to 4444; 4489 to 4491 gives 0.010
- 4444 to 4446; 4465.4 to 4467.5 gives 0.017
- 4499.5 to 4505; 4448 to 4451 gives 0.008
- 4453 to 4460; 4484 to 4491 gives 0.007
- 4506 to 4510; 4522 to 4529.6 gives 0.009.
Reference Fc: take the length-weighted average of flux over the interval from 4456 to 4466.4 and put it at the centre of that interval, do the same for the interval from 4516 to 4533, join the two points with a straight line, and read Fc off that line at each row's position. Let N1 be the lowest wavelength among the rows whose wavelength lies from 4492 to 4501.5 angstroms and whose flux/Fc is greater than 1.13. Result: 4493.76 angstroms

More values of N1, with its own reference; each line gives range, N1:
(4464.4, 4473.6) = 4466.94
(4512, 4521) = 4513.46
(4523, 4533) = 4524.91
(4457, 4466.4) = 4463.85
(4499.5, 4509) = 4499.97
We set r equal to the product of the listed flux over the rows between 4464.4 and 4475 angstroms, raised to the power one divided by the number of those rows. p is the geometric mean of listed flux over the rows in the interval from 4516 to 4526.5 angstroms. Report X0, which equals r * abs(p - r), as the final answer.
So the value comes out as 7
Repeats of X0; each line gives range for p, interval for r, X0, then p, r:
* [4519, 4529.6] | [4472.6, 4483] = 1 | 33.4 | 33.4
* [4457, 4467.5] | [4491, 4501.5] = 193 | 26.6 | 32.5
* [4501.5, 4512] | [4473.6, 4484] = 51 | 33.3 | 34.8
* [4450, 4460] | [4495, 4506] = 165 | 27.2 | 32.3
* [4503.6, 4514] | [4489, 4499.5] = 119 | 34.6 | 30.8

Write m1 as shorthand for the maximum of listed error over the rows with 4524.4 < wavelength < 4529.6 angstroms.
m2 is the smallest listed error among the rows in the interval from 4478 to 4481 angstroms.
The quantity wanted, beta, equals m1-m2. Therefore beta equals 3.10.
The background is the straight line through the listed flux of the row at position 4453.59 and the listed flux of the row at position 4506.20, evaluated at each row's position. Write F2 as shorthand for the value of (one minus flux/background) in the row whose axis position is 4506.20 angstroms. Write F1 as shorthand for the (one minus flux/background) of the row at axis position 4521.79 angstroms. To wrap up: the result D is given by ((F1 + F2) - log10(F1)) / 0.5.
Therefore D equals 2.0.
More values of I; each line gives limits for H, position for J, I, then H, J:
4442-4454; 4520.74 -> 0.760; 5.8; 5.7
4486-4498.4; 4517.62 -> 0.709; 5.8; 4.4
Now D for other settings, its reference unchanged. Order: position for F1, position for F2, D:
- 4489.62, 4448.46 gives 1.7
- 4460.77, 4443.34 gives 1.3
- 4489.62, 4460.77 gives 2.5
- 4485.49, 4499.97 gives 2.9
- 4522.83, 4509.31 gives 1.7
